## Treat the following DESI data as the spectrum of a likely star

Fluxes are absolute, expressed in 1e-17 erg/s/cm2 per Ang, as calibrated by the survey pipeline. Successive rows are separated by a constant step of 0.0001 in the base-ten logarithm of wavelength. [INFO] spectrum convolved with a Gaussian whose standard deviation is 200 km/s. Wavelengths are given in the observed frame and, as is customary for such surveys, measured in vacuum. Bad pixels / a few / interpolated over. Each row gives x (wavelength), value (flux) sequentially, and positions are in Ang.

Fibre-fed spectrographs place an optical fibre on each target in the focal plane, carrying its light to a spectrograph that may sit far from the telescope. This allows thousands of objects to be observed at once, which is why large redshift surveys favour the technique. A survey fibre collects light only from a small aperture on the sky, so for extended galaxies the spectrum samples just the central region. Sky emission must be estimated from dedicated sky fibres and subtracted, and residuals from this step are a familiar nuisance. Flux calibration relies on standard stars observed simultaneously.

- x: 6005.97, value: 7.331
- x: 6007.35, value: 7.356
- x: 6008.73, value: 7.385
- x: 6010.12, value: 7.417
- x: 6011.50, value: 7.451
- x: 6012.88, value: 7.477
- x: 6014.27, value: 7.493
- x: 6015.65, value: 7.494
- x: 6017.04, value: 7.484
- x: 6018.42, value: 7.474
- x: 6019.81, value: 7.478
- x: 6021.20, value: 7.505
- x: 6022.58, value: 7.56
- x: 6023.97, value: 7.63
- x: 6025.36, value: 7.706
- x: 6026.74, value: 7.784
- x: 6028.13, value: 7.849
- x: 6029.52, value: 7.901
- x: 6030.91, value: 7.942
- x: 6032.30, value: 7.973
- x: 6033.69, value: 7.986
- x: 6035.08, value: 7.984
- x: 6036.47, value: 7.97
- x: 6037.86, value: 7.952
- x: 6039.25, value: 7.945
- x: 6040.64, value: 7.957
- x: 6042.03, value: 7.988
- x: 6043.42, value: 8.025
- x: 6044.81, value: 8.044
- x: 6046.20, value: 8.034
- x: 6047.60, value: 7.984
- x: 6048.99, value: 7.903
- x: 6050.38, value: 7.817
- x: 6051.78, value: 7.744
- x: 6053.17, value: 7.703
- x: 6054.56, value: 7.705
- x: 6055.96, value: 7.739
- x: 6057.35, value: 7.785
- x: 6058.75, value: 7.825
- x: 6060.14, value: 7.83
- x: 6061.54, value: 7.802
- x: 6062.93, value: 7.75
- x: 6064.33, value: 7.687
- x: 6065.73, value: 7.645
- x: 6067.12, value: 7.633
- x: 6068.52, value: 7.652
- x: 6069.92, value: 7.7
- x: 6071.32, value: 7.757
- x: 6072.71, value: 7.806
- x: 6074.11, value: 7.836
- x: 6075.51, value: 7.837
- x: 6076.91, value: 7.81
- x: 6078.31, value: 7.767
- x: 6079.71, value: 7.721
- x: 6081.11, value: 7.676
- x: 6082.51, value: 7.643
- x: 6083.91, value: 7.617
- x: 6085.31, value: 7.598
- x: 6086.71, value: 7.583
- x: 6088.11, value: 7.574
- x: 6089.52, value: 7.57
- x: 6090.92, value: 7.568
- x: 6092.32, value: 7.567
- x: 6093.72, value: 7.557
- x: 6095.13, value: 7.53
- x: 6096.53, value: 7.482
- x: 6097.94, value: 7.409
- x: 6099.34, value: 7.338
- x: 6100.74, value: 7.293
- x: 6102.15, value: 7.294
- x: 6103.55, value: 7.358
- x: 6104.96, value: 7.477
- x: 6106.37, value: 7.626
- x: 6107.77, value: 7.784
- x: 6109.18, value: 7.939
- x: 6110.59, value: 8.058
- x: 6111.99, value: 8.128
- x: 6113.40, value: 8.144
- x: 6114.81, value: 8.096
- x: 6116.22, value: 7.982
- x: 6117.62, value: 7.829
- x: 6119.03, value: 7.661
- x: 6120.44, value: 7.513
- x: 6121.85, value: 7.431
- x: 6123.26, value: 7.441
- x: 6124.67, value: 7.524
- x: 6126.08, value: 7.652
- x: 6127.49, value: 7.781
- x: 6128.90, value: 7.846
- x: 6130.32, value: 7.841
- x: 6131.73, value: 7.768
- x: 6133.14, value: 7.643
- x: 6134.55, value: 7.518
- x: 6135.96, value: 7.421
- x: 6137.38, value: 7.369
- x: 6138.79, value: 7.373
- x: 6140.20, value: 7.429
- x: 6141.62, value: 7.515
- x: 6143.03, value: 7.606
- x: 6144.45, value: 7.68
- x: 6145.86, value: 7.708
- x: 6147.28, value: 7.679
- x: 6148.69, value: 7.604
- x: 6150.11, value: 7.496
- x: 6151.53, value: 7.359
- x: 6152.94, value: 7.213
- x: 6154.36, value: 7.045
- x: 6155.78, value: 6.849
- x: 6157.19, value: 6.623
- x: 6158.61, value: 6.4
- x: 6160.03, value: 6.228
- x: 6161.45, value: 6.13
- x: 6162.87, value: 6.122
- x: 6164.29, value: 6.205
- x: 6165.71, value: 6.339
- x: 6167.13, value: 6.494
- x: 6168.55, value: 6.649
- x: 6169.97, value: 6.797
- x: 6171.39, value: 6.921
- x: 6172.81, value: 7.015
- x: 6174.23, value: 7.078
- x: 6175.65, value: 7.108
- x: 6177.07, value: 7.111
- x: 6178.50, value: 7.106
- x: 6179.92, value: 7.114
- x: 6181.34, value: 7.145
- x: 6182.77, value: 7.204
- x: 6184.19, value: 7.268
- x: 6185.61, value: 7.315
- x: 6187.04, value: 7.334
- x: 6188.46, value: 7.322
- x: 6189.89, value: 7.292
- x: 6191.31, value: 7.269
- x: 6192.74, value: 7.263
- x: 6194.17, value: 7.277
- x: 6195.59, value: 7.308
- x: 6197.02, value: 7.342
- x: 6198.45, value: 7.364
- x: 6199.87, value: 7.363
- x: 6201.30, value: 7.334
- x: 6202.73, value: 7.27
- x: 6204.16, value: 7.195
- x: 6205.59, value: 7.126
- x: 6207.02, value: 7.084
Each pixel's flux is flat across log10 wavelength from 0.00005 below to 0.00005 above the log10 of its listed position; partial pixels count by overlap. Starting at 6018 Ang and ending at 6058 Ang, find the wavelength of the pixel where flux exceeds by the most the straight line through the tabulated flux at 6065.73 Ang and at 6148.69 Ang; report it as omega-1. 6044.81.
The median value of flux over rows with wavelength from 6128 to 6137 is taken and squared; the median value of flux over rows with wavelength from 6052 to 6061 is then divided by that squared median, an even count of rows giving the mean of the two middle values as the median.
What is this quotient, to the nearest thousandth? 0.131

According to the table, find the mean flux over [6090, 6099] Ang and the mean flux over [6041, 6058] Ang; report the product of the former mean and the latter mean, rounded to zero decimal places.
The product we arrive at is 59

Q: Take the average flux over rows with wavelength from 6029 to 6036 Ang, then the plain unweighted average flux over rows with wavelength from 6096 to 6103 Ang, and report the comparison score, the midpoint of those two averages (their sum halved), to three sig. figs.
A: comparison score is 7.66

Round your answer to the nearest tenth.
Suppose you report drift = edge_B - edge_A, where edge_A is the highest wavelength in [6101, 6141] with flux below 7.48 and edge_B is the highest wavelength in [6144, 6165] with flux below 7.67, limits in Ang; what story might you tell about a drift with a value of 24.1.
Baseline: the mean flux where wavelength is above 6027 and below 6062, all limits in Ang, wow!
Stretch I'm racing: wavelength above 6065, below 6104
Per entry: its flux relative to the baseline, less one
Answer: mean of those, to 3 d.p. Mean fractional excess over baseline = -0.037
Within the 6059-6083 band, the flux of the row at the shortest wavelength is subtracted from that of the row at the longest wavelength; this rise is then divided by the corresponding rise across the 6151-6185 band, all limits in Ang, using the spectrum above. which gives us 2.05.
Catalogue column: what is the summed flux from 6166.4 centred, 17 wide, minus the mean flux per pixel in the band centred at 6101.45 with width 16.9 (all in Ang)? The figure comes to 71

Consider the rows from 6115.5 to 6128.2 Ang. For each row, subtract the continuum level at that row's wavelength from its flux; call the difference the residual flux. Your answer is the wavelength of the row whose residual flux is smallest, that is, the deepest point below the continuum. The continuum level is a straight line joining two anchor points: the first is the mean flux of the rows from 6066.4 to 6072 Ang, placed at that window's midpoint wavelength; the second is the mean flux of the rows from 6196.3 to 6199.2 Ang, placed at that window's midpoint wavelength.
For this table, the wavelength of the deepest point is 6121.85 Ang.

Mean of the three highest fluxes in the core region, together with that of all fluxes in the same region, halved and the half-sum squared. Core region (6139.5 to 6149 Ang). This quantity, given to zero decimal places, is 58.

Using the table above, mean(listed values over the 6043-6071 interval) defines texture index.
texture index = 7.80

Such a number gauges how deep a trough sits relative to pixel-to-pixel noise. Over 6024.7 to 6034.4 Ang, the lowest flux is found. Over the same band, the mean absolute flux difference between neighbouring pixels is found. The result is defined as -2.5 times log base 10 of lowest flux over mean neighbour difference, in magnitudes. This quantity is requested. -5.5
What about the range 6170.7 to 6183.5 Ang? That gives -5.7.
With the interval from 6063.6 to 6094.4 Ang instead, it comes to -6.2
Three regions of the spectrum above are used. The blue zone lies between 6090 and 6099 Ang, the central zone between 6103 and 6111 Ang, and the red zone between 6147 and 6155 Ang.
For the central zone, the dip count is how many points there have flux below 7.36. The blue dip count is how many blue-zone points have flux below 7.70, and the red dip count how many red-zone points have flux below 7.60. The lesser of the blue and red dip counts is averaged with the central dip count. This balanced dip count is 2.5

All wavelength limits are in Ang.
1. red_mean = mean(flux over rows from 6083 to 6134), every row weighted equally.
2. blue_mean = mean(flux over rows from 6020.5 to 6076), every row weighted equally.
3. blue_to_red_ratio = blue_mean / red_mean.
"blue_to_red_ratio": 1.02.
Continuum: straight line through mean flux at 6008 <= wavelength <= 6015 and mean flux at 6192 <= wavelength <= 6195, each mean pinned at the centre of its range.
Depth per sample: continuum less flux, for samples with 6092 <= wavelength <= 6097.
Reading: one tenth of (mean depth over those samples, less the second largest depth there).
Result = -0.0003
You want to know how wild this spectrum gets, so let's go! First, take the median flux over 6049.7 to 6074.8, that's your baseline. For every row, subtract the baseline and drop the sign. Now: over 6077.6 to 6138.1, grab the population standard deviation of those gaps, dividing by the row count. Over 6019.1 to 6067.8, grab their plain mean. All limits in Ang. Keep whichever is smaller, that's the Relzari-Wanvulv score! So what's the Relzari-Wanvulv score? 0.13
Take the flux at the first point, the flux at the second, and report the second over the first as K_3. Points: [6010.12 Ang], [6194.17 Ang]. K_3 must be 0.98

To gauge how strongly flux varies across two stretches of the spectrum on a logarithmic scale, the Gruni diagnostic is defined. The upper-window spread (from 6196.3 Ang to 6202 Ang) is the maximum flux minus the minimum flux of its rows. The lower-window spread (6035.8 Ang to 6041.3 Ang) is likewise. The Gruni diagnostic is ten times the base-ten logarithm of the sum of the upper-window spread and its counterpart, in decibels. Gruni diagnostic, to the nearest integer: -13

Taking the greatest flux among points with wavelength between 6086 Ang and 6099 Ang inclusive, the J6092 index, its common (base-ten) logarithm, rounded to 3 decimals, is 0.880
